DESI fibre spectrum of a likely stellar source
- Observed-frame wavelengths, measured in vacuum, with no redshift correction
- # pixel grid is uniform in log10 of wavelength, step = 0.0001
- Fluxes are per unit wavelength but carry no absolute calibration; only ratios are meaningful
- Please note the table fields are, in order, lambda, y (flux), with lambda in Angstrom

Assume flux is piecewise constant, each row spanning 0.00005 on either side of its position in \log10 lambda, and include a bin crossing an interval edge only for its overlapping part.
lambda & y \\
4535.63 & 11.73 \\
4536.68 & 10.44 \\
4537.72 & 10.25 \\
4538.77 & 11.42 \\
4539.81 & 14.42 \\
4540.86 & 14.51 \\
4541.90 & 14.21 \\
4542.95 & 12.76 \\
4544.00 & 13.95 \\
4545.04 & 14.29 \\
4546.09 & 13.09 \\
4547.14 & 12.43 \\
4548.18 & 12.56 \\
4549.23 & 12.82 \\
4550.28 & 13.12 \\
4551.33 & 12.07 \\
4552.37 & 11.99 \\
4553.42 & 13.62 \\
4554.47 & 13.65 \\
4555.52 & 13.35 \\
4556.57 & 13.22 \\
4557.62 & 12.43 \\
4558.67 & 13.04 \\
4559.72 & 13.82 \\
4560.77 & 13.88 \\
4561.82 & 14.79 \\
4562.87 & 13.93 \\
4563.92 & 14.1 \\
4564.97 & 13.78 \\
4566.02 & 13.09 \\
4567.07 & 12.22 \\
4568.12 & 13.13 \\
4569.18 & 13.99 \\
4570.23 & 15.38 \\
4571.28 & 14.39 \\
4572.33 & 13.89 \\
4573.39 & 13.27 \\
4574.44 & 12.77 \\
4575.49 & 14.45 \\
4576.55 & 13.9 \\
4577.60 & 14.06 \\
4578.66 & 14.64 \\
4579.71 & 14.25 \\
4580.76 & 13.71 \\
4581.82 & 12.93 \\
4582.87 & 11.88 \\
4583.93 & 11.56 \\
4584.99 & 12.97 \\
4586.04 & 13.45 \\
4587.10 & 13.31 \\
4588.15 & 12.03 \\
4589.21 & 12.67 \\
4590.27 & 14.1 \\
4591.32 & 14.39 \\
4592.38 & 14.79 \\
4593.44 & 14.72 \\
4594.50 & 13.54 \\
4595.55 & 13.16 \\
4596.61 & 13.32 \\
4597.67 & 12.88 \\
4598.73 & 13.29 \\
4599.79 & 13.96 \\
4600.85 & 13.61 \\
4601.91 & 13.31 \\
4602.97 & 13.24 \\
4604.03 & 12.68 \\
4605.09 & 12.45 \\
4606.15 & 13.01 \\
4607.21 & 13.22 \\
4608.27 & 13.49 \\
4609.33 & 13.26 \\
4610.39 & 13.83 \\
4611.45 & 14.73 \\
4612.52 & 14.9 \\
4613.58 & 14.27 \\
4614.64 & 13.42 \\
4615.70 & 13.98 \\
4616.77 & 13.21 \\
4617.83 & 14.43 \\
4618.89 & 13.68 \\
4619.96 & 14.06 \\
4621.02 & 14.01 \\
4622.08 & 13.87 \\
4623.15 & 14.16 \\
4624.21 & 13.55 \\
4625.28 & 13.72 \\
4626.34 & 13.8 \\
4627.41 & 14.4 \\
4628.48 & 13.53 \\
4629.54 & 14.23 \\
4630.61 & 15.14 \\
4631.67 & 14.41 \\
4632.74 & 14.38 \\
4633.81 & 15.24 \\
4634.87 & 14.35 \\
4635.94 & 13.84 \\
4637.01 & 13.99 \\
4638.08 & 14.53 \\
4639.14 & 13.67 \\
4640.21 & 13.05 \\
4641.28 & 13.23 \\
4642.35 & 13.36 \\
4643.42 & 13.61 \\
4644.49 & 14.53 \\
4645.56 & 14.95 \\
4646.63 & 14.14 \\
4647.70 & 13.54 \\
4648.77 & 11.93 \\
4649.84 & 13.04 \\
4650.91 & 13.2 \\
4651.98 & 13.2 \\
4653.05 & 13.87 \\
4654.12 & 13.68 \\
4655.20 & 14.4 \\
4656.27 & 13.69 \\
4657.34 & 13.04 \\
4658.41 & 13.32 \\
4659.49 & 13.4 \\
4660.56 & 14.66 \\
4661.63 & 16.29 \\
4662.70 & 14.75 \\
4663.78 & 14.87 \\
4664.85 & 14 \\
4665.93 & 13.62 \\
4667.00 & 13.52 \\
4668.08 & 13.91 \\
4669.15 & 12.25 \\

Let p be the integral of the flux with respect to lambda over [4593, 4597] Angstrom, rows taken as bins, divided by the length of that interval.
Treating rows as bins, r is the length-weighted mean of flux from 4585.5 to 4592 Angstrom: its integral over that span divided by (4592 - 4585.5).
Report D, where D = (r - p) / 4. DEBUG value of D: -0.1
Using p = 13.7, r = 13.4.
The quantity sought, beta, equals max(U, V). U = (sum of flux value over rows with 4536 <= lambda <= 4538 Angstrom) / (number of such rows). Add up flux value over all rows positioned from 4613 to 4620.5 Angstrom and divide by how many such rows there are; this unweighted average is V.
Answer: 13.9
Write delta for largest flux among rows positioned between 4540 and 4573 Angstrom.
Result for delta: 15.38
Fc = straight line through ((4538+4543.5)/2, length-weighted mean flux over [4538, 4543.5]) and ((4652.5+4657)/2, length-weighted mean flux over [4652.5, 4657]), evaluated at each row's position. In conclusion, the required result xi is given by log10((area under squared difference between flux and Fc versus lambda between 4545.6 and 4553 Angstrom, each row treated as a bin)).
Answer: 0.8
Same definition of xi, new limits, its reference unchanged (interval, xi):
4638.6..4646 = 0.5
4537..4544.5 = 1.3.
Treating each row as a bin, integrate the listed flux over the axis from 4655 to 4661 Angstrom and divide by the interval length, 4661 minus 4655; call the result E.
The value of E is 13.7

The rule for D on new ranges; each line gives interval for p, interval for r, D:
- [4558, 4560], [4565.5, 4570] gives 0.0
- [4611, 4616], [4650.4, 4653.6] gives -0.2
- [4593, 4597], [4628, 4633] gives 0.2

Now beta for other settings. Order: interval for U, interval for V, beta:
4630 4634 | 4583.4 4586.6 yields 14.8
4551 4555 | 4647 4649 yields 12.8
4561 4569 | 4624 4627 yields 13.7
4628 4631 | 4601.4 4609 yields 14.3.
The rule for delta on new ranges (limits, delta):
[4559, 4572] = 15.38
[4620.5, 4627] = 14.16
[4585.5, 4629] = 14.9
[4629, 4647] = 15.24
